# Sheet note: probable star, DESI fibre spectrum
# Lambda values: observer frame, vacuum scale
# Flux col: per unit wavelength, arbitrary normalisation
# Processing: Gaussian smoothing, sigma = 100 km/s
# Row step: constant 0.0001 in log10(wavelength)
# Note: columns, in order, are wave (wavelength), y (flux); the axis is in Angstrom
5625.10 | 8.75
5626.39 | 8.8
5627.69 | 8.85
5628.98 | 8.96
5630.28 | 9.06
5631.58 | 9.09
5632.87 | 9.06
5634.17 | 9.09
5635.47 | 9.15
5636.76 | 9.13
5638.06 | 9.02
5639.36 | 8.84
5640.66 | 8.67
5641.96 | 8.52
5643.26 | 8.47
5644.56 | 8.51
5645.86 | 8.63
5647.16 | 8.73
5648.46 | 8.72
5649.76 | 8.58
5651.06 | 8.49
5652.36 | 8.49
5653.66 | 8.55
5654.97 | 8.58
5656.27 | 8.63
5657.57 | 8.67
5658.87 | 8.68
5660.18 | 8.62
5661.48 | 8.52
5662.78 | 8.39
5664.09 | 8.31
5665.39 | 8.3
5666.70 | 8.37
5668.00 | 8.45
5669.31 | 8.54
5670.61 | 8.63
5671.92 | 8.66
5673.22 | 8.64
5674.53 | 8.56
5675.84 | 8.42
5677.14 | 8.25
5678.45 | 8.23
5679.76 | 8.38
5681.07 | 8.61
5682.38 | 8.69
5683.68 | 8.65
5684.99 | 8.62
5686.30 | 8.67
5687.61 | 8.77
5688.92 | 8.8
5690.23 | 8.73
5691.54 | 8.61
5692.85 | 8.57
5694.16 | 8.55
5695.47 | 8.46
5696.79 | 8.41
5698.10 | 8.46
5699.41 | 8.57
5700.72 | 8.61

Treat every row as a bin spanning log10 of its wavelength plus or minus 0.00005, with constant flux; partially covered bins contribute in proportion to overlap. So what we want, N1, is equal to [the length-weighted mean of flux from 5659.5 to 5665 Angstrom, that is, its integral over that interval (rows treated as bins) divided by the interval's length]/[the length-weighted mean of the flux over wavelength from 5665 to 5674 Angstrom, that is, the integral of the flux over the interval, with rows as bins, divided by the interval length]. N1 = 0.992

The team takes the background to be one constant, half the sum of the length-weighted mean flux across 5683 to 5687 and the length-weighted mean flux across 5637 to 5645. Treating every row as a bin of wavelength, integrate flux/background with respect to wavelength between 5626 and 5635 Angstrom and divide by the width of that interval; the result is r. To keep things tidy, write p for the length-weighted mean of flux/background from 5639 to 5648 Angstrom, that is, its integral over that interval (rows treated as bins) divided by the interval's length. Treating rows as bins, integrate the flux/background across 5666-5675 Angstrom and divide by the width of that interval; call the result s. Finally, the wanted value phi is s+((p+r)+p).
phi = 4.01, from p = 0.99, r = 1.04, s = 0.985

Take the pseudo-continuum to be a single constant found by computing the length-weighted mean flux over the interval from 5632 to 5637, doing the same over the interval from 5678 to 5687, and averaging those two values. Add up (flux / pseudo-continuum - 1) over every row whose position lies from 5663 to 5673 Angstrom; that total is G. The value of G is -0.30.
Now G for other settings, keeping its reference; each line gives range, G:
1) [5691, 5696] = -0.13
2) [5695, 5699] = -0.13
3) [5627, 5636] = 0.16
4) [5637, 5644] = -0.08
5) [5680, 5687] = -0.11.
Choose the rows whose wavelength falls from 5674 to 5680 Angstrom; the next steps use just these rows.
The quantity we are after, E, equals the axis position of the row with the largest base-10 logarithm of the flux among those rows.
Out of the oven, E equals 5674.53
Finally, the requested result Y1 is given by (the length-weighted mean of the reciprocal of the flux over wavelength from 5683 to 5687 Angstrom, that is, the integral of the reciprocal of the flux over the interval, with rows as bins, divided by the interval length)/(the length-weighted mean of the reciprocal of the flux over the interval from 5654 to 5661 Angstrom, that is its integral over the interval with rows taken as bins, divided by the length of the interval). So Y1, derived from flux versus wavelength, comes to 1.00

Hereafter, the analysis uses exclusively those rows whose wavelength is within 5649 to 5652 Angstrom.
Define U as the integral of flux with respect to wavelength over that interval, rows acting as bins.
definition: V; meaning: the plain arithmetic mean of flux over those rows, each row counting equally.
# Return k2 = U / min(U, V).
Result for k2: 3.0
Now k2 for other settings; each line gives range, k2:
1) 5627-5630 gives 3.0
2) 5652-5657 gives 5.0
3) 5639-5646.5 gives 7.5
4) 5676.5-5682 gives 5.5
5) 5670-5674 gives 4.0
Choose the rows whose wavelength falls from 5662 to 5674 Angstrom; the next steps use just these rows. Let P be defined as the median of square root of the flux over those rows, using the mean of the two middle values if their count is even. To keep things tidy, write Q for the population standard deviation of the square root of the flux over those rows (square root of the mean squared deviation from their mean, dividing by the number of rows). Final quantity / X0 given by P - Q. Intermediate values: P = 2.907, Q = 0.023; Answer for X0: 2.88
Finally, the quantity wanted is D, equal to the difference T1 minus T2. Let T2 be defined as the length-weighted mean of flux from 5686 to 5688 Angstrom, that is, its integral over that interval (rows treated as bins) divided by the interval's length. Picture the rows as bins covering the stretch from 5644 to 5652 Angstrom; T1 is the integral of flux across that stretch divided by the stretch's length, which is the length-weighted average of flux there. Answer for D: -0.11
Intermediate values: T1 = 8.61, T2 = 8.72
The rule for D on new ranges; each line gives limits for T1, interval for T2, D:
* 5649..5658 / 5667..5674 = -0.01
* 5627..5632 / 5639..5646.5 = 0.38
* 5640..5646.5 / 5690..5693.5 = -0.07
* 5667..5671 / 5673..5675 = -0.05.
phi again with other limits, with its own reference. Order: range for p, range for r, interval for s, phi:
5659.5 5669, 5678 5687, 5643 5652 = 3.92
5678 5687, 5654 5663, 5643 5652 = 3.95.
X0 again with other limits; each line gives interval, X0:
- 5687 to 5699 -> 2.90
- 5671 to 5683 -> 2.90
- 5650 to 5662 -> 2.92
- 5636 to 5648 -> 2.91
